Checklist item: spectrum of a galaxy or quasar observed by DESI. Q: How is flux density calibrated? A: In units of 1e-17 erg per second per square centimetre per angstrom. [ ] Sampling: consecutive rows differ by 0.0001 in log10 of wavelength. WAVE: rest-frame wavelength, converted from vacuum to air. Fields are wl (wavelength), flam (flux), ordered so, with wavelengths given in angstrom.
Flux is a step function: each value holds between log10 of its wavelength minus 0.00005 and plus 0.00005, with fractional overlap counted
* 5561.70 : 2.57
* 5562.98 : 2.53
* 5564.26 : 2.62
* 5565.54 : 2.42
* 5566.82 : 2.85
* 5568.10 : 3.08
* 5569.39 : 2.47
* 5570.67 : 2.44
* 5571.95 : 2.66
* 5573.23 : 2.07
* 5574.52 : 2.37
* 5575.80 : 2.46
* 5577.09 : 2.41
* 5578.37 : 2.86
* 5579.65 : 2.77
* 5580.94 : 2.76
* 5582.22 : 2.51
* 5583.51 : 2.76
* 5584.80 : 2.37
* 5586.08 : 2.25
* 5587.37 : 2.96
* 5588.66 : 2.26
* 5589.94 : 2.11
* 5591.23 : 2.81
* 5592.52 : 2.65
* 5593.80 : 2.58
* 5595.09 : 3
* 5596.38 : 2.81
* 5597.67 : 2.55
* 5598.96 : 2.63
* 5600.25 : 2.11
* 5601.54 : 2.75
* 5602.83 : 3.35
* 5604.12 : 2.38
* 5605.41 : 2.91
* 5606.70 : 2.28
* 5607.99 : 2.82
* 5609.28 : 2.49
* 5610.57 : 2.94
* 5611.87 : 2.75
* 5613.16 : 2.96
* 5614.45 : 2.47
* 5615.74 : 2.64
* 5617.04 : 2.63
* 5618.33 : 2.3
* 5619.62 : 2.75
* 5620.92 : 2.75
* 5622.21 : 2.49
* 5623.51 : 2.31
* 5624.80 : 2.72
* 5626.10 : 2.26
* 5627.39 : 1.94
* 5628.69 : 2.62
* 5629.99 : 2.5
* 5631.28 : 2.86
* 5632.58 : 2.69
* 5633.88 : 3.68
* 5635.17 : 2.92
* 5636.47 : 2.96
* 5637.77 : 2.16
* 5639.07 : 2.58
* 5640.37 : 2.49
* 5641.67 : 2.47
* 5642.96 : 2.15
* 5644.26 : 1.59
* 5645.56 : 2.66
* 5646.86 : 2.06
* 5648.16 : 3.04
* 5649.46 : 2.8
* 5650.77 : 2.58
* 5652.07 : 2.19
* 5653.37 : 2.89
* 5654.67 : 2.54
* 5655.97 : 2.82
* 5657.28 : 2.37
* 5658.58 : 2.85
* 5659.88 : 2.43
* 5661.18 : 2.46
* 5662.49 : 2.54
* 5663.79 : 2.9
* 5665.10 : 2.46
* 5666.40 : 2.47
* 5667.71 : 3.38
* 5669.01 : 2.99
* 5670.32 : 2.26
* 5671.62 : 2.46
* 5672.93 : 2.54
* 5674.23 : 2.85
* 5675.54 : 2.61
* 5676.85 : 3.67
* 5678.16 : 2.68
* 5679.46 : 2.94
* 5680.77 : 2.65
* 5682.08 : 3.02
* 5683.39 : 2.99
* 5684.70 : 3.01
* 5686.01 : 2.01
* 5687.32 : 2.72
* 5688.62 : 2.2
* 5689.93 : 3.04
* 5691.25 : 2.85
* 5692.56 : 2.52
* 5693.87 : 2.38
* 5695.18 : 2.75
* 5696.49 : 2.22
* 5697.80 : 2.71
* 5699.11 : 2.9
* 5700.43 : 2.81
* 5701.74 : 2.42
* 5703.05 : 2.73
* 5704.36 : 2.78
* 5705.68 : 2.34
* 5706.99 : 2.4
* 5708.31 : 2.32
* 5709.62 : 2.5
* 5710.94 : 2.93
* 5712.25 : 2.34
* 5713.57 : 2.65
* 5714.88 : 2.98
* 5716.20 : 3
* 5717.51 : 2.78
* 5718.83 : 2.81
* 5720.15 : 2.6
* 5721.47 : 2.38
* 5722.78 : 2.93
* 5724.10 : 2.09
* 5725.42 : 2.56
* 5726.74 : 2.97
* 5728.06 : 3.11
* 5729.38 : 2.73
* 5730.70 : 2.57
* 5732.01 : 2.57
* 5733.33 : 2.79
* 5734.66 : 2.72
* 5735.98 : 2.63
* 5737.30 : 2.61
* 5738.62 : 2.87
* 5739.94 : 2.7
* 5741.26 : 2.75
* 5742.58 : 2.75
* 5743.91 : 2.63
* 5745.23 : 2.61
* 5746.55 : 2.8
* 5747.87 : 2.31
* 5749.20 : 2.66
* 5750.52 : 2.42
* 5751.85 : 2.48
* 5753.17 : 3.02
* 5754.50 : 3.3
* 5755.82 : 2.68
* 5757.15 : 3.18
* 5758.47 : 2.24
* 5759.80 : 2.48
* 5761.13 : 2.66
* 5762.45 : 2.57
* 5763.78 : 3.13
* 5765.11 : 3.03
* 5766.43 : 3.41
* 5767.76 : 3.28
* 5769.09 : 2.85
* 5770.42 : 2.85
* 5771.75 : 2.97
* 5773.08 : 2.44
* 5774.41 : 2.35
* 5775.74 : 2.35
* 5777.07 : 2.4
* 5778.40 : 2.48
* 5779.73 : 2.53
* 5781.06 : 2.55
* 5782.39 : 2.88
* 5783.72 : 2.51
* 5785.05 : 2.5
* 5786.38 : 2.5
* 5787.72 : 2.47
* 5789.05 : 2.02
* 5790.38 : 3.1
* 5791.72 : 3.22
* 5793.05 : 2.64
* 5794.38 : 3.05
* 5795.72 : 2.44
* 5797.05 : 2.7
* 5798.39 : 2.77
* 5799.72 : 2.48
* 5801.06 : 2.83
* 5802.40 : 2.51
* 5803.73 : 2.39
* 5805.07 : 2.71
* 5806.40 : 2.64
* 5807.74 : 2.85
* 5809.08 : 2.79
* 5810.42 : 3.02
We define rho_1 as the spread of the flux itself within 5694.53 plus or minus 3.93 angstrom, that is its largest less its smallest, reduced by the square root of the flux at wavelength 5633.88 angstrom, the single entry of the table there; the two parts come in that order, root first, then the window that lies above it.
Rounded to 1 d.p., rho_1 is -1.3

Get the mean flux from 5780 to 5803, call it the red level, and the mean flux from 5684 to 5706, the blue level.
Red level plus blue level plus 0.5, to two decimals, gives 5.77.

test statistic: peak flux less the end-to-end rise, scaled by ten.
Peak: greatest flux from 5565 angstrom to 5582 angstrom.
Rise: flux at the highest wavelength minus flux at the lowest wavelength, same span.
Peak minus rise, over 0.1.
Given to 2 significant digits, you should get 27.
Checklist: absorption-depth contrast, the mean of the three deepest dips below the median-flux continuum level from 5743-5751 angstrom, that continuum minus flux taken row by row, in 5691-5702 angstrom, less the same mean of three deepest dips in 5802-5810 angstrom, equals 0.17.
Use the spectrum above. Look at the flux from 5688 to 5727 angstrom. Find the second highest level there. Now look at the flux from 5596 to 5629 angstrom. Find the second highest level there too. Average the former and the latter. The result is 2.98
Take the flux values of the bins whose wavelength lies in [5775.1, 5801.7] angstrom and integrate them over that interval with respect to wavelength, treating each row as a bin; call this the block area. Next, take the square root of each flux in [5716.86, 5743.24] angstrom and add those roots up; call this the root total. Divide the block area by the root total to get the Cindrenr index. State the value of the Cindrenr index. 2.13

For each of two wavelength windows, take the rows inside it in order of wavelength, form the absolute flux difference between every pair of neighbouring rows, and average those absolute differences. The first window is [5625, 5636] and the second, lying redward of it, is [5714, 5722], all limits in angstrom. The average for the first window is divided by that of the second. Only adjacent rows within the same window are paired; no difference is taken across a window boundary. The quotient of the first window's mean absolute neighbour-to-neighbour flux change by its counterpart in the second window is 3.47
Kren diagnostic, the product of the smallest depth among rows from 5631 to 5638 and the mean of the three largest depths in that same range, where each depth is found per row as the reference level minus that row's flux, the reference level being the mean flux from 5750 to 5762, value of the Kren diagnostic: -0.14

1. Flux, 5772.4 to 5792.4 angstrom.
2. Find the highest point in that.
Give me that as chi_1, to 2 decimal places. 3.22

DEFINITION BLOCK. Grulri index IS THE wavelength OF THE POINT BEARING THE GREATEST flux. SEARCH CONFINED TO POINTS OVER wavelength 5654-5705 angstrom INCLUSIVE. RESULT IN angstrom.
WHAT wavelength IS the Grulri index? 5676.85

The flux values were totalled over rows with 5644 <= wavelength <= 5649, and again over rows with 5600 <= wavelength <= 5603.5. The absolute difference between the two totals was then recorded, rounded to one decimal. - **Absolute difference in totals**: 1.1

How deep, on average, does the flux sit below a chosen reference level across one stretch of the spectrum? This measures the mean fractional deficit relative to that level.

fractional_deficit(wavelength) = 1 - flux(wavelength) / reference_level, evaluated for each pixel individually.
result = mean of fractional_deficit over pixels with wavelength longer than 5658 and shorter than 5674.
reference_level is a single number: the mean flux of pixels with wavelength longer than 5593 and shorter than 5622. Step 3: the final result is 0.01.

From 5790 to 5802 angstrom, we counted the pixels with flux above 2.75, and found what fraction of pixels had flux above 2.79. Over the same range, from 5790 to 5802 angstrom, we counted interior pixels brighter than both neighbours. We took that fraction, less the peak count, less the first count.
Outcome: -7.6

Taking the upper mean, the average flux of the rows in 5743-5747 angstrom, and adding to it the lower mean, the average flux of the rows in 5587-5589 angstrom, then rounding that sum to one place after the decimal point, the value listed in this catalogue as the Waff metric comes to 5.3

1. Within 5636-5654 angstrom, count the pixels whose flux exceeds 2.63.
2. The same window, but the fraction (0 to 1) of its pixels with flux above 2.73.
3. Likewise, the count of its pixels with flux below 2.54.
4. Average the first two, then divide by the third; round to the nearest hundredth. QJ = 0.38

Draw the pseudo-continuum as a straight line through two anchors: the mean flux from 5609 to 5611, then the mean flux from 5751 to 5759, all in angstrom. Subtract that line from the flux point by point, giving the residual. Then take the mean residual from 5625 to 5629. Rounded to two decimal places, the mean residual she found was -0.45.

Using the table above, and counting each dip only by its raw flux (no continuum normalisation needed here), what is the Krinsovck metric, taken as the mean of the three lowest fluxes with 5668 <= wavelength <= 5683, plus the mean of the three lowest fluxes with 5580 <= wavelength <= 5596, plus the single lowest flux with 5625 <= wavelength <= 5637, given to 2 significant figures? 6.6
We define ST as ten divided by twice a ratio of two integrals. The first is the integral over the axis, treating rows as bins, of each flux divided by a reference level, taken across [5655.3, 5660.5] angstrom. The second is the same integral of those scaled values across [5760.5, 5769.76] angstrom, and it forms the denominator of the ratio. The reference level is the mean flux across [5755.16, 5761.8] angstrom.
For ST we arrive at 10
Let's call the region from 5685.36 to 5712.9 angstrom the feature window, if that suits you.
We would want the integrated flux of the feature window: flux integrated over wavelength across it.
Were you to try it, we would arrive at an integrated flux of 70.7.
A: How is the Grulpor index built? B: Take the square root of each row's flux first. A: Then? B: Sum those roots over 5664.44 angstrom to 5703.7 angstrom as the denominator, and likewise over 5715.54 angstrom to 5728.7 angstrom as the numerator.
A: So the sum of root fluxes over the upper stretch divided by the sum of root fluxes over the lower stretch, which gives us 0.33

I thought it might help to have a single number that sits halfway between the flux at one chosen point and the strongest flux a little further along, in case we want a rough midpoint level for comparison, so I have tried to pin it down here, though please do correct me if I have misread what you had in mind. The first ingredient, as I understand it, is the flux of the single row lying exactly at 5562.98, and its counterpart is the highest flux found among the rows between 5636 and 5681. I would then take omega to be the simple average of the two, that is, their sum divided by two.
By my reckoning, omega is 3.10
